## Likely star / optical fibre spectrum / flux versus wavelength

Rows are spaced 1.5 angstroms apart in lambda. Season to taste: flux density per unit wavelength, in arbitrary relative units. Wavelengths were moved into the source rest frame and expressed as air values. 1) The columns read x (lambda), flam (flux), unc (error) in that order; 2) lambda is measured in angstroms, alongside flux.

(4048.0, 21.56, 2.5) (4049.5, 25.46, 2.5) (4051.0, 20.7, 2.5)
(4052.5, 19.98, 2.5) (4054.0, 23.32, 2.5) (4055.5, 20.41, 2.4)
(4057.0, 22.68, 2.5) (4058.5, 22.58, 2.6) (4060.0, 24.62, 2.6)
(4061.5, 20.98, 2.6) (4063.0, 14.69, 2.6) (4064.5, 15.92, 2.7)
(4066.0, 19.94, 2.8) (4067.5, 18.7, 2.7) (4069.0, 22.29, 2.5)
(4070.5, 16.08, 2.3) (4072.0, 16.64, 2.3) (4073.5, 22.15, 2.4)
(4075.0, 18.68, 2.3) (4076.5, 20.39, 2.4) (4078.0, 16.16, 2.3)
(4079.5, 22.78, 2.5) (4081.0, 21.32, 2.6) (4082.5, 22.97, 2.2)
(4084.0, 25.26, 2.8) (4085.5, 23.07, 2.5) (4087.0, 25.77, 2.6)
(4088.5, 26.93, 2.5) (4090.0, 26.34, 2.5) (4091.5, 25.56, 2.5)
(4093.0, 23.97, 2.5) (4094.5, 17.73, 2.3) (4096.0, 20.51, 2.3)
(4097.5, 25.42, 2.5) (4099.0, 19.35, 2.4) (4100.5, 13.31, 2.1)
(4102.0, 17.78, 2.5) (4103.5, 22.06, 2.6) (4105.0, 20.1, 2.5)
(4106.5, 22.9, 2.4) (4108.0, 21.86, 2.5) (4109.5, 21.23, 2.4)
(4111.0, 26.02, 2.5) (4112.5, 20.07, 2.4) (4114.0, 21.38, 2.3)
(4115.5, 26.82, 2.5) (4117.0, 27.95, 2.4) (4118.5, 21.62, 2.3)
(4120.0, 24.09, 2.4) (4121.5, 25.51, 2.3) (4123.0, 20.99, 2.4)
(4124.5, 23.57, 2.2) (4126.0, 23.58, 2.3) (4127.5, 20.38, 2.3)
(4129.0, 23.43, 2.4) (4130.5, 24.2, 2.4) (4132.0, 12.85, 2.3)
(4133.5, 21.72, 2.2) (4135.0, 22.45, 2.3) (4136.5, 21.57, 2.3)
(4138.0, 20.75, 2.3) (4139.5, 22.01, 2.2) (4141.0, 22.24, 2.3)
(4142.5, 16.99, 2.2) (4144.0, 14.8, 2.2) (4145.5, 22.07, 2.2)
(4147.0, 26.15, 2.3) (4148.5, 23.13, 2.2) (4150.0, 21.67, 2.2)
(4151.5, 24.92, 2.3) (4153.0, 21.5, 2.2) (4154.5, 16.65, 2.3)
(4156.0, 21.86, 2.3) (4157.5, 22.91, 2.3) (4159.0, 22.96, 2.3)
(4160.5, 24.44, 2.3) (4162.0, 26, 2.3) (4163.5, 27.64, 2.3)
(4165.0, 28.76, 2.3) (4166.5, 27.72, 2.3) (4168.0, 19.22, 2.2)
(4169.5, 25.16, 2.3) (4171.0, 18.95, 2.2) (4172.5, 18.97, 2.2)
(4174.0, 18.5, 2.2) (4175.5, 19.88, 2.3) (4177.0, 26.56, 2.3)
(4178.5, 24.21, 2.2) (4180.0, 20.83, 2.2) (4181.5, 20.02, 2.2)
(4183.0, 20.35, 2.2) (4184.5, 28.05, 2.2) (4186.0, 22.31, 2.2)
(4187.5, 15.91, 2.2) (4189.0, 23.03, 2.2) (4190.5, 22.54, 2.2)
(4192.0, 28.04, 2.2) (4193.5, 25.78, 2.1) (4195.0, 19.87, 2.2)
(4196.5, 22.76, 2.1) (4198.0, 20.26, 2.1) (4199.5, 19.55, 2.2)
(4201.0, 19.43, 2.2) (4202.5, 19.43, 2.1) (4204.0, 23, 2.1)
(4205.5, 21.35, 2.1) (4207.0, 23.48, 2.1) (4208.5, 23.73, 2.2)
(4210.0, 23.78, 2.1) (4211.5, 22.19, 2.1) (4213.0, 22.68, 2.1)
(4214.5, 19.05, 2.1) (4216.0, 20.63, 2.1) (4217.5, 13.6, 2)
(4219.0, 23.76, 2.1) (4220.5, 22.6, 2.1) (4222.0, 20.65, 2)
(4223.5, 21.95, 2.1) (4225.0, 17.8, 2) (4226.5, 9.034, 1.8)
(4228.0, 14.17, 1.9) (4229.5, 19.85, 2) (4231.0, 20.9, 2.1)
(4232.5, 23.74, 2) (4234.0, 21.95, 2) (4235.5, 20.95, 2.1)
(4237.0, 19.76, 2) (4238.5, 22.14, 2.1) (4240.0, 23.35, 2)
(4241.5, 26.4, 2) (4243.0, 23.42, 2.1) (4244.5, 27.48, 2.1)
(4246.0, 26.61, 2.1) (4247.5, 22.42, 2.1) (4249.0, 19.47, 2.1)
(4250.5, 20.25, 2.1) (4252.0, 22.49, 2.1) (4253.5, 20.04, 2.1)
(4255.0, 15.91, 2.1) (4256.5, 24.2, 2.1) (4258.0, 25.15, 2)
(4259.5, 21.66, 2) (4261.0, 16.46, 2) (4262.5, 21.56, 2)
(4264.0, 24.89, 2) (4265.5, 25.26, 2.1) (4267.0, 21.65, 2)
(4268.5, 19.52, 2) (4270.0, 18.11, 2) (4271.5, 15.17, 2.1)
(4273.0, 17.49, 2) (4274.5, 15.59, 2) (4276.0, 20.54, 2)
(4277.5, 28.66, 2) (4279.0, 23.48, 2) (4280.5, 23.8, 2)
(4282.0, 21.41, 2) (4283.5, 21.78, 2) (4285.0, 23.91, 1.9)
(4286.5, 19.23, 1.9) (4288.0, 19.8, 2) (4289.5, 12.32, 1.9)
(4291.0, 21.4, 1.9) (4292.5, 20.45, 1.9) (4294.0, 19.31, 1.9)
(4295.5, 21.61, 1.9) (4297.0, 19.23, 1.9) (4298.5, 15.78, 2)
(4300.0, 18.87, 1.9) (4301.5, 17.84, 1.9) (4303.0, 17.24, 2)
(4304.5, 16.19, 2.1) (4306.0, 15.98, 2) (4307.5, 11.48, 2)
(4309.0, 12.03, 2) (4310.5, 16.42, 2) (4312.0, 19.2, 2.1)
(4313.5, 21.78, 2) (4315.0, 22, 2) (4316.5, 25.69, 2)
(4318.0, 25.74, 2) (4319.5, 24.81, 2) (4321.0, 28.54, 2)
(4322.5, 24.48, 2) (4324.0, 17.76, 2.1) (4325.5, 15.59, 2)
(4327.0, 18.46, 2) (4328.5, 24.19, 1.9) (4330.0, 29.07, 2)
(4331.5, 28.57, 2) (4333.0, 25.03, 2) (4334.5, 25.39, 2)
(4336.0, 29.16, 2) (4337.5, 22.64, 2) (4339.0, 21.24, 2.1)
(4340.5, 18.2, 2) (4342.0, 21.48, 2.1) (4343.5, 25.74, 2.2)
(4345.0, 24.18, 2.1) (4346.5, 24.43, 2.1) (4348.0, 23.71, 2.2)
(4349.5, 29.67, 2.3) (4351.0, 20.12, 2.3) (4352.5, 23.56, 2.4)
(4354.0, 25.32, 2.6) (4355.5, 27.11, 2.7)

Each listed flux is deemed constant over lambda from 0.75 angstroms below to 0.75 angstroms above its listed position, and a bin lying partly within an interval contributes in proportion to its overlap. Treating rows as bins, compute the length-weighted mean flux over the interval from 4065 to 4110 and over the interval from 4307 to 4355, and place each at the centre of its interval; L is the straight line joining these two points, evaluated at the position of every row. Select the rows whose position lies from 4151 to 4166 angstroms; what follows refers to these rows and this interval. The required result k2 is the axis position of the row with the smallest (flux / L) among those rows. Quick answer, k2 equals 4154.5 angstroms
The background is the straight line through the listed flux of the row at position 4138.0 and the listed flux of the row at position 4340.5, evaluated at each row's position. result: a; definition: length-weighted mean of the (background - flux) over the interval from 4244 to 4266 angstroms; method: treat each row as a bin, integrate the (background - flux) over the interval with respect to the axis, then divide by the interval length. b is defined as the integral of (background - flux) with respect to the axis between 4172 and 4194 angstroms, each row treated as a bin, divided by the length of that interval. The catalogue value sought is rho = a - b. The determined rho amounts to -0.7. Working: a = -2.9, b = -2.1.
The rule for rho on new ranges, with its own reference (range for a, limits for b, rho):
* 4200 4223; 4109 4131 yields 1.0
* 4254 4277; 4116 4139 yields 0.3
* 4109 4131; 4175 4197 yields 0.1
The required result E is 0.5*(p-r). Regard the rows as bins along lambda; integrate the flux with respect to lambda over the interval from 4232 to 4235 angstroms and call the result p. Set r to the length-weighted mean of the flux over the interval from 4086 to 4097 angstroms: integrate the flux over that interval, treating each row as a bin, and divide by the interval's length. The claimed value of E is 22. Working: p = 68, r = 23.8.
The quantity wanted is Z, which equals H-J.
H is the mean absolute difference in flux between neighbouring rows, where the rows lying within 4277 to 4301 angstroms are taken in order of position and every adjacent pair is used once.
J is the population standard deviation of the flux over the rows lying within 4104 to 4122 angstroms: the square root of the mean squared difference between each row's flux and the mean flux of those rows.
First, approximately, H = 3.03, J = 2.6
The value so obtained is 0.4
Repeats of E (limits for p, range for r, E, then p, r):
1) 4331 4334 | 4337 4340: 29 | 80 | 21.6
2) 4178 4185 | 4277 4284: 67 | 157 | 23.7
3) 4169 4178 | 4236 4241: 85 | 192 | 21.9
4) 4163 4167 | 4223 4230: 48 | 112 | 16.3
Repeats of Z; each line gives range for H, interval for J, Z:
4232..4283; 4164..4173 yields -1.3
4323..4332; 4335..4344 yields -0.3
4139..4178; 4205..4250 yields -0.7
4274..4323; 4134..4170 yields -0.6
